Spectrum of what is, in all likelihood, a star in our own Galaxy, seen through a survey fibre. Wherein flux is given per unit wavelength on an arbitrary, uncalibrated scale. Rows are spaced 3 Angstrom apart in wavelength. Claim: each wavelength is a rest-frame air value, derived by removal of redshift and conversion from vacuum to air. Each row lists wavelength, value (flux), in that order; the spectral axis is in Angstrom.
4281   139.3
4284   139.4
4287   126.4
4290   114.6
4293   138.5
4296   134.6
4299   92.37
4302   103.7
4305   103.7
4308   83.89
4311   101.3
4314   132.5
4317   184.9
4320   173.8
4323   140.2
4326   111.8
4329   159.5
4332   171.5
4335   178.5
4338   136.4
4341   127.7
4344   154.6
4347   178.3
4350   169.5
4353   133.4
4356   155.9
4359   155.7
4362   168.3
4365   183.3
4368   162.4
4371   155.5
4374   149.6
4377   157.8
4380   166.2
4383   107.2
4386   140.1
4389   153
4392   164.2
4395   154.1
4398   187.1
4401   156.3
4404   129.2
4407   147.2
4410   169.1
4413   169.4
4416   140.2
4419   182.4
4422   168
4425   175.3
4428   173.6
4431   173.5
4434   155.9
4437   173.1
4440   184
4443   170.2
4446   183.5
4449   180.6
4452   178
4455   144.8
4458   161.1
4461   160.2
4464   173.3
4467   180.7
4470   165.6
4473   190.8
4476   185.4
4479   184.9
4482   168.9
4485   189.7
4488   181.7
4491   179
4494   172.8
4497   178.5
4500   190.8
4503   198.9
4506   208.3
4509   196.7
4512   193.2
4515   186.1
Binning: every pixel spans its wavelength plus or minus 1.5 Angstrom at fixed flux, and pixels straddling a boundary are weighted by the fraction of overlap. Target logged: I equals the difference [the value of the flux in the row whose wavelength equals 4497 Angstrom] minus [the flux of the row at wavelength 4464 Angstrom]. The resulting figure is 5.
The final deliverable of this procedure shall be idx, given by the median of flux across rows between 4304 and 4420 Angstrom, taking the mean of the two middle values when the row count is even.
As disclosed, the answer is 156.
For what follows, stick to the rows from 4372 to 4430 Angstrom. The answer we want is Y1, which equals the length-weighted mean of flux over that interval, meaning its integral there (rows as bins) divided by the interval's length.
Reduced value 157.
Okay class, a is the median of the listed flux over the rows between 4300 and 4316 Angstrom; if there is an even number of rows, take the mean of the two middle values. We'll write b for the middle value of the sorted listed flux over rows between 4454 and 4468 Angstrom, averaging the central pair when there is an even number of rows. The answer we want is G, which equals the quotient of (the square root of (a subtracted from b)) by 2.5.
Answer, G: 3.0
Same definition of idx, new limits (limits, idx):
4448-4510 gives 181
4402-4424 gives 168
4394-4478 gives 172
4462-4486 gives 183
